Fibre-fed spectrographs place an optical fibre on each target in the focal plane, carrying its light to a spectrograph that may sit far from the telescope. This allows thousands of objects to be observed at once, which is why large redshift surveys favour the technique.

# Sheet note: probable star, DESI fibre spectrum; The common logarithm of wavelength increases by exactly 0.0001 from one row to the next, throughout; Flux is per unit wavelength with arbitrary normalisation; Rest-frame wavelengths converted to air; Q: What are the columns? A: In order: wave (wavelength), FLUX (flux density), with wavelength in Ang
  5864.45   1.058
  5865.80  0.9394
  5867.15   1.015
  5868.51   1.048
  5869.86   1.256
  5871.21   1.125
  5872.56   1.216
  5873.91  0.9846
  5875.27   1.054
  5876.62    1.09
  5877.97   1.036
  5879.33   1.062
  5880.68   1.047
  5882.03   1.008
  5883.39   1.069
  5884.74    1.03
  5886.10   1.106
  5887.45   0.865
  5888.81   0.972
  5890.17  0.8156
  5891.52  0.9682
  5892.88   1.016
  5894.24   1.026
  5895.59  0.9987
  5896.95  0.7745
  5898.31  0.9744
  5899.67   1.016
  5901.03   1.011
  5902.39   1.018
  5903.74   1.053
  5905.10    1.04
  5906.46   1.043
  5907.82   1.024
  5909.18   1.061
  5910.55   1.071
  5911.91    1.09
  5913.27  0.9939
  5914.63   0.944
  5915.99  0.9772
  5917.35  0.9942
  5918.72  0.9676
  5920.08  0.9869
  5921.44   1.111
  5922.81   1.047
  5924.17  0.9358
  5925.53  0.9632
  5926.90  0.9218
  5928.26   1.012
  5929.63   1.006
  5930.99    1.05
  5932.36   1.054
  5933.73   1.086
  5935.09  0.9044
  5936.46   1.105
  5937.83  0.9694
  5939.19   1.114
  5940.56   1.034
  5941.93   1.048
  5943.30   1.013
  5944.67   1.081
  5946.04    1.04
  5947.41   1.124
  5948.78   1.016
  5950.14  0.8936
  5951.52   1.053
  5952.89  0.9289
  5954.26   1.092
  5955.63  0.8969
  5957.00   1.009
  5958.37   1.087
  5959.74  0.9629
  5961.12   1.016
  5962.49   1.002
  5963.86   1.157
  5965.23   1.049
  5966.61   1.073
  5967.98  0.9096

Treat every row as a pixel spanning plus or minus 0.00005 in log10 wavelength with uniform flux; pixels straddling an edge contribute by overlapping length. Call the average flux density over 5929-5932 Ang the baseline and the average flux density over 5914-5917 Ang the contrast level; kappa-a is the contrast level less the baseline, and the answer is -0.07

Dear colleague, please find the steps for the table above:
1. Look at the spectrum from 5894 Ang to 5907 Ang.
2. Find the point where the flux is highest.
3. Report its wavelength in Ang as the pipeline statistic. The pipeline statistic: 5903.74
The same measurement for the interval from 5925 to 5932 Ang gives 5930.99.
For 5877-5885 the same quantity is 5883.39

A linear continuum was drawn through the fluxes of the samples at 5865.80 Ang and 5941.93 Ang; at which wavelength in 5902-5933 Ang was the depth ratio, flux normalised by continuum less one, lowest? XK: 5926.90 Ang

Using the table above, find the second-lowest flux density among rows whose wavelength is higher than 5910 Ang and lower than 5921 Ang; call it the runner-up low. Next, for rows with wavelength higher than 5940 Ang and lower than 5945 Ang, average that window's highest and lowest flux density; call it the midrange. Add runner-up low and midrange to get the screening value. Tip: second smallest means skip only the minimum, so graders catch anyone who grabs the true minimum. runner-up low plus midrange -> 2.01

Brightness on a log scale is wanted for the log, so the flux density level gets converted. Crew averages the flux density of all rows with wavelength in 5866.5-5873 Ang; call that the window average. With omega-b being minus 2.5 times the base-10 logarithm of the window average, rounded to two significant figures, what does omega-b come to -0.13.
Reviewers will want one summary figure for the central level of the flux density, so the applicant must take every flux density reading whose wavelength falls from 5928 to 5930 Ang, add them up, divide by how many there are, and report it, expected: 1.01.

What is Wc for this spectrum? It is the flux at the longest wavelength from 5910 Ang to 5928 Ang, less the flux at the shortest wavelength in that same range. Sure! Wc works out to -0.15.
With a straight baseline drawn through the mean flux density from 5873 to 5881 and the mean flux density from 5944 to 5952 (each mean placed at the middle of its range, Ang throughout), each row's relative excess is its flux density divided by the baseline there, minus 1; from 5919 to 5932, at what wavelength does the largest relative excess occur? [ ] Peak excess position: 5921.44 Ang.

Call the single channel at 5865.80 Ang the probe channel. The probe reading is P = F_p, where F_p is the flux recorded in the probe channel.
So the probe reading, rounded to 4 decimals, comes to 0.9394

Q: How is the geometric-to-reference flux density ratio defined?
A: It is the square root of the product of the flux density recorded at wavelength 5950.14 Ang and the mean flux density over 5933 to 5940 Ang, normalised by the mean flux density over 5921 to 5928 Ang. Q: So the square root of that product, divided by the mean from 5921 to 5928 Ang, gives 0.97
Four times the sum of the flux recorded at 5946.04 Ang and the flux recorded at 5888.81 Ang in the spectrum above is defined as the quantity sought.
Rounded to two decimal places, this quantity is 8.05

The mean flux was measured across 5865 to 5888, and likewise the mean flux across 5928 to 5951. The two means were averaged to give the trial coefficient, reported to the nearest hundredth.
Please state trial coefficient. 1.04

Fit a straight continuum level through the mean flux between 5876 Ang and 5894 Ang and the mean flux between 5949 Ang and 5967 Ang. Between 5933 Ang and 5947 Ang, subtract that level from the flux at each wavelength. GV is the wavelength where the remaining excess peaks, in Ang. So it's 5939.19 Ang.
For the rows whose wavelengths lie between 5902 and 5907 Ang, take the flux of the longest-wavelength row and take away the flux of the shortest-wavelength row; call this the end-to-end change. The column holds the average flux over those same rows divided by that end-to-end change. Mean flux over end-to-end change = 42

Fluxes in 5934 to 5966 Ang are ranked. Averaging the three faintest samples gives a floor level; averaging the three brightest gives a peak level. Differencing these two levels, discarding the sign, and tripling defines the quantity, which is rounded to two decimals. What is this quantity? 0.70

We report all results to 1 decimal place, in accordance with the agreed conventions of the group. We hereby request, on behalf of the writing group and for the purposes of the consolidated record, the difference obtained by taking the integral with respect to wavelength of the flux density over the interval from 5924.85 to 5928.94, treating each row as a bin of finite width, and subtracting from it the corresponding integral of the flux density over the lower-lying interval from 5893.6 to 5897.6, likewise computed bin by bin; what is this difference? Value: 0.2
